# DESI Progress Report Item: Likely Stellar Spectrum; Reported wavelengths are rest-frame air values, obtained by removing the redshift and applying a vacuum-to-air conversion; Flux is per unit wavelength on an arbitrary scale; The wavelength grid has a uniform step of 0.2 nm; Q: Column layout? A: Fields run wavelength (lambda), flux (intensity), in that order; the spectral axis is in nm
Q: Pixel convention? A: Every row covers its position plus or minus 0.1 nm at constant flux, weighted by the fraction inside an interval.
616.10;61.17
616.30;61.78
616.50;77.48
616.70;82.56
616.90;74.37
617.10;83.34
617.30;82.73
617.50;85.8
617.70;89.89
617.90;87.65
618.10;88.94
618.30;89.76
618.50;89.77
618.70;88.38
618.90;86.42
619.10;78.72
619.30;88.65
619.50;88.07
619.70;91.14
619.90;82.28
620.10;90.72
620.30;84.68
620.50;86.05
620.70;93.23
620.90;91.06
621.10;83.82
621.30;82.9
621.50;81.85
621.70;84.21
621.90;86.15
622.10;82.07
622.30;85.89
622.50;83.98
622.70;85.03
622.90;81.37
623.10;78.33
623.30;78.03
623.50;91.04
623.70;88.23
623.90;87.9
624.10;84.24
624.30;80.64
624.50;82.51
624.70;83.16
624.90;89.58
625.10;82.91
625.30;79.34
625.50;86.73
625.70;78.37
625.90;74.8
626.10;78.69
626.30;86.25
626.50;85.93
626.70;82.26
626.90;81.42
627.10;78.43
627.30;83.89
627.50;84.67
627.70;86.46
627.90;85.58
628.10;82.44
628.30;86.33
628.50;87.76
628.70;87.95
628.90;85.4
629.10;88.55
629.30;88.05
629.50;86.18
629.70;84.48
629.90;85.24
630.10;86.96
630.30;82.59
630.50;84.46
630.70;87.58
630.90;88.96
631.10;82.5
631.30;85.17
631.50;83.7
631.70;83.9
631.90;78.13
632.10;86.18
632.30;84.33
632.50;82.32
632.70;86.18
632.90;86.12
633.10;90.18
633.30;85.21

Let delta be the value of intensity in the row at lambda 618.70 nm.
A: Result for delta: 88.38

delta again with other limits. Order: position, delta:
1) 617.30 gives 82.73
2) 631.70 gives 83.9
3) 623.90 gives 87.9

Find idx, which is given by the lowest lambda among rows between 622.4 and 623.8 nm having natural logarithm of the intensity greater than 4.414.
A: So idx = 622.50 nm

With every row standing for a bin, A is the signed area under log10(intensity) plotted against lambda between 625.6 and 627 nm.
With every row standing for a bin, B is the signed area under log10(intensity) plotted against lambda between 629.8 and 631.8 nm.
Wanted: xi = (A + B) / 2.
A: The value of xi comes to 3.3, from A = 3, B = 3.9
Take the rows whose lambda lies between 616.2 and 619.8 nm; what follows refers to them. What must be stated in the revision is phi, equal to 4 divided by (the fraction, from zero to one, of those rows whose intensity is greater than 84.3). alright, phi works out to 6.5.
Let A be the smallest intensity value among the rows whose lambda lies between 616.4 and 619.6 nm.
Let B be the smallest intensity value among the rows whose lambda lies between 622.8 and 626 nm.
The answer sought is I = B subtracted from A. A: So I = -0.4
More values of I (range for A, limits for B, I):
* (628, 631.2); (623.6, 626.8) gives 7.6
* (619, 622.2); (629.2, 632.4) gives 0.6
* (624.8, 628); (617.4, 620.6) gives -3.9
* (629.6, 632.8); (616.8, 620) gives 3.8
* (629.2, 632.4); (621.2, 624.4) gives 0.1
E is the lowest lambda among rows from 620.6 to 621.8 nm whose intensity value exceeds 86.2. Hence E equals 620.70 nm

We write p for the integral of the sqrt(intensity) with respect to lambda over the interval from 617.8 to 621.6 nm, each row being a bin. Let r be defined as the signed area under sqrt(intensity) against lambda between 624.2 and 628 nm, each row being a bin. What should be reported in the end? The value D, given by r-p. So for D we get -0.9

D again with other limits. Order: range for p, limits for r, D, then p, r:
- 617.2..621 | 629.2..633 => -0.5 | 35.6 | 35.0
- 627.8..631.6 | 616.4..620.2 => 0.0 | 35.2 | 35.1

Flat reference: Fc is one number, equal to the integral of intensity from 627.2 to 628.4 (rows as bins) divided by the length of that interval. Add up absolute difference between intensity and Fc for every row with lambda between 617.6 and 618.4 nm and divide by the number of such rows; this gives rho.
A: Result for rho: 4.2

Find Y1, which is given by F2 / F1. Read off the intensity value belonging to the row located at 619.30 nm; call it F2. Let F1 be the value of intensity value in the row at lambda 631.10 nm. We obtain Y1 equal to 1.07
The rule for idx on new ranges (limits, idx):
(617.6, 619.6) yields 617.70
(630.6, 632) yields 630.70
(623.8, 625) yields 623.90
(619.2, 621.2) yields 619.30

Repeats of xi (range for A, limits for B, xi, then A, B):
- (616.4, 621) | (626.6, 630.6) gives 8.3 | 9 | 7.7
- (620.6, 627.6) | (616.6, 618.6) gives 8.7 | 13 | 3.9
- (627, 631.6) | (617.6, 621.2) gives 7.9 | 9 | 7.0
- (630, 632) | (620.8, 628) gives 8.8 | 4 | 13.8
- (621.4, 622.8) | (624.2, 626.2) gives 3.3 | 3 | 3.8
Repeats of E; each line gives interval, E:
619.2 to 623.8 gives 619.30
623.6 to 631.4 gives 623.70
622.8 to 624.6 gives 623.50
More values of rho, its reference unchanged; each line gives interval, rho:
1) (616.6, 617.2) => 4.8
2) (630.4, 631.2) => 2.4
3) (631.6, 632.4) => 2.4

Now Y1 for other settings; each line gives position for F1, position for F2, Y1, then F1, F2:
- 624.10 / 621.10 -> 1.00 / 84.24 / 83.82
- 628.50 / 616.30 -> 0.70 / 87.76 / 61.78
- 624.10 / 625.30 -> 0.94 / 84.24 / 79.34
